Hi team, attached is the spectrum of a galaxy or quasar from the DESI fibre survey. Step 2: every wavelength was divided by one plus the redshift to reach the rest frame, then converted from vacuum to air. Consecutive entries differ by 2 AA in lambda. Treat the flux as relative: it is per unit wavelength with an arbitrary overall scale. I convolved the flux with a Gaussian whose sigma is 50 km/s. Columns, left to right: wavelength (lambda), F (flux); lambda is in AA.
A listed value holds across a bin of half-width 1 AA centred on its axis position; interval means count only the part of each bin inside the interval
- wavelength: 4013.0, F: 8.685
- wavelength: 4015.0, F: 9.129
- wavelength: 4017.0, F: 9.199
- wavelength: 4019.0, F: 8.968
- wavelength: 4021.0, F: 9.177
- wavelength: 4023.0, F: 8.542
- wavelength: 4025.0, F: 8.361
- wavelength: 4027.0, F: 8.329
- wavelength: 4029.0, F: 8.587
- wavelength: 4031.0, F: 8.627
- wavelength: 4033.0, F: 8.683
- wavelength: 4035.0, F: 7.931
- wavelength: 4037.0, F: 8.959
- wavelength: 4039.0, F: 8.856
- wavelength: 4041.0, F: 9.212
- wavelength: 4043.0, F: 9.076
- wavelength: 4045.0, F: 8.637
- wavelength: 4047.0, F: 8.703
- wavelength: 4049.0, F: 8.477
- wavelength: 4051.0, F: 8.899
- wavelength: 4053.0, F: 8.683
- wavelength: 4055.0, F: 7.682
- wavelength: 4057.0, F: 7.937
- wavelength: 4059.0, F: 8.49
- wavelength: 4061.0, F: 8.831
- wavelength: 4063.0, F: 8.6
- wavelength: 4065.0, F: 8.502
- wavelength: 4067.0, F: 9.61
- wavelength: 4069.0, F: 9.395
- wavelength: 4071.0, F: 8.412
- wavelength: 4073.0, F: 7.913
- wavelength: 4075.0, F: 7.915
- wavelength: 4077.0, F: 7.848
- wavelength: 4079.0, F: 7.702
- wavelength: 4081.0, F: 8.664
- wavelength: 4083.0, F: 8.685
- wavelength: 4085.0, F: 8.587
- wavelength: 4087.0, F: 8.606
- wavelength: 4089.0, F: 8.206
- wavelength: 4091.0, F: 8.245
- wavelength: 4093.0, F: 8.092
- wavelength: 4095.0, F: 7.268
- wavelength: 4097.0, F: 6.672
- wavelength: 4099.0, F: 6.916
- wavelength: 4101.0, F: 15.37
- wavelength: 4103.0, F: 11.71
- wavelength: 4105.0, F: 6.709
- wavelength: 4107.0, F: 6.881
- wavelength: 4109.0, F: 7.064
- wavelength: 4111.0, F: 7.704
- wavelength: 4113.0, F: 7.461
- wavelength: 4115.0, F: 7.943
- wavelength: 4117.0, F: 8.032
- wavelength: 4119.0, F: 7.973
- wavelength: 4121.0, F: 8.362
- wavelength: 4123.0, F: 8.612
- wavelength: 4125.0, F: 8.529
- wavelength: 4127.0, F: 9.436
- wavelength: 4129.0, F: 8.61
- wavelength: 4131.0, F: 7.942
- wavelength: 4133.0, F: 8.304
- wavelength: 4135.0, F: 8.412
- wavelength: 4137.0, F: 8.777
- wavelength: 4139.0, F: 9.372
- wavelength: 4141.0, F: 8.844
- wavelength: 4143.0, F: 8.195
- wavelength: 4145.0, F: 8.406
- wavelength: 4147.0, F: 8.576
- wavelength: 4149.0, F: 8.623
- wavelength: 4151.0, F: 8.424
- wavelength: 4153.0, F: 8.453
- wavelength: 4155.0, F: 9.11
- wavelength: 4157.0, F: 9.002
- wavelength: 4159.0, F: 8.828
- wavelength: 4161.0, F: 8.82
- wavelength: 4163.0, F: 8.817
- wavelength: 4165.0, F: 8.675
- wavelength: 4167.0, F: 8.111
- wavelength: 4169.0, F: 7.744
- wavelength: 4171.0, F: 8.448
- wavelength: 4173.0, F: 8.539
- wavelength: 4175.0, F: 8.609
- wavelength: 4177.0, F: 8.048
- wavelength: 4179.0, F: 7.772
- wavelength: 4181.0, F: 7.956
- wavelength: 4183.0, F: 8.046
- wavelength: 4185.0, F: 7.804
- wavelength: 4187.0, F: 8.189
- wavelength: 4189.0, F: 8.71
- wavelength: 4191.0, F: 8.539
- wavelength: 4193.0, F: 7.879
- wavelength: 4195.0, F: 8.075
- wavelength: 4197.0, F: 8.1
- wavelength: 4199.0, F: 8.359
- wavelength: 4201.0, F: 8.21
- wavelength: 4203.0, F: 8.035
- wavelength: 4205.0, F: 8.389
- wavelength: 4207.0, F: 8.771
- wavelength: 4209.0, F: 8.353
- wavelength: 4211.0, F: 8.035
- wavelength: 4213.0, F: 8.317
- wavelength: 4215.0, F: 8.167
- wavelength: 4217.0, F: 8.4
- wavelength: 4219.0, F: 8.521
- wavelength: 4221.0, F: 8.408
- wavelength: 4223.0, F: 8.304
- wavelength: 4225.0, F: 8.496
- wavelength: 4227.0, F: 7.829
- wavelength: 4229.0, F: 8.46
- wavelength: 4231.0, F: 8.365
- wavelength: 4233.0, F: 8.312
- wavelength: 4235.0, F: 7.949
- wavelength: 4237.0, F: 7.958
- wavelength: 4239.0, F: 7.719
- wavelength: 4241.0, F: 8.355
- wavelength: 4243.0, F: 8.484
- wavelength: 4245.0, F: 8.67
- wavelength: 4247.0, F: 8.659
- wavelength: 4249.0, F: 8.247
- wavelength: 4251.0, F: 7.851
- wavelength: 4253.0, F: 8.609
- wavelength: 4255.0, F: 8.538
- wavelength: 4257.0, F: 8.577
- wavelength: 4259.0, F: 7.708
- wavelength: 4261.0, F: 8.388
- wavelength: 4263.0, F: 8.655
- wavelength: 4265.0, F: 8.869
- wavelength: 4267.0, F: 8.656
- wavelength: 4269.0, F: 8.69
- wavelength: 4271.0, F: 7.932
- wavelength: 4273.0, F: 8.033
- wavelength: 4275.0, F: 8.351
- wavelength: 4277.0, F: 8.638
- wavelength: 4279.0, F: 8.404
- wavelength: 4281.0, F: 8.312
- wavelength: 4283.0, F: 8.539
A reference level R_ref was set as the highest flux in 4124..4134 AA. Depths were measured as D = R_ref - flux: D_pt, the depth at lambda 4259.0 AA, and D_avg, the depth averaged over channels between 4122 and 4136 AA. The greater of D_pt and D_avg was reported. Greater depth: 1.73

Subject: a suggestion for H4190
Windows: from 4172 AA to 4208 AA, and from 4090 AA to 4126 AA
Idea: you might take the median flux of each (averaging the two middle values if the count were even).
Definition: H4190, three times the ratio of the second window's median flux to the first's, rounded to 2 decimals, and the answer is 2.93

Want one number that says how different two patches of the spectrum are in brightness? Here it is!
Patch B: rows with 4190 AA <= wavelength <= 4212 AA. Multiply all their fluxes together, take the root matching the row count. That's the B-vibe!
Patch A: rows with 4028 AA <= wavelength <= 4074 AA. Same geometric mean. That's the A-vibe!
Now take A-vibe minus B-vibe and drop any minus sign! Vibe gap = 0.38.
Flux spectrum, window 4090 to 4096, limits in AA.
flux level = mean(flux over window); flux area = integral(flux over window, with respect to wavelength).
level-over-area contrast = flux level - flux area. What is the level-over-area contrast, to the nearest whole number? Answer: -39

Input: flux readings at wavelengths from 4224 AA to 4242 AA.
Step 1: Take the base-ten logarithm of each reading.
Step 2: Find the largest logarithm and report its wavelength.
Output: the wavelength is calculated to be 4225.0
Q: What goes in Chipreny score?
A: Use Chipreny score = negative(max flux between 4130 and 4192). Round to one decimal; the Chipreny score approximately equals -9.4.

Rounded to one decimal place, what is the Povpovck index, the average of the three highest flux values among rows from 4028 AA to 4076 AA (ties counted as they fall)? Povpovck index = 9.4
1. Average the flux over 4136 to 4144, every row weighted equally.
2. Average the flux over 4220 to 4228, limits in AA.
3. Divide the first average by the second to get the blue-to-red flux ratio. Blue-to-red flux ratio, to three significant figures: 1.07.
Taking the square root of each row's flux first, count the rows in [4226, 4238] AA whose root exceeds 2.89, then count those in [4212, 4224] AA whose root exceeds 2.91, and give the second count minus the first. -1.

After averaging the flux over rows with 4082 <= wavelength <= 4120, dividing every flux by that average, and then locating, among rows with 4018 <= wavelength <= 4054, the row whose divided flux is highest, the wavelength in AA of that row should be 4041.0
